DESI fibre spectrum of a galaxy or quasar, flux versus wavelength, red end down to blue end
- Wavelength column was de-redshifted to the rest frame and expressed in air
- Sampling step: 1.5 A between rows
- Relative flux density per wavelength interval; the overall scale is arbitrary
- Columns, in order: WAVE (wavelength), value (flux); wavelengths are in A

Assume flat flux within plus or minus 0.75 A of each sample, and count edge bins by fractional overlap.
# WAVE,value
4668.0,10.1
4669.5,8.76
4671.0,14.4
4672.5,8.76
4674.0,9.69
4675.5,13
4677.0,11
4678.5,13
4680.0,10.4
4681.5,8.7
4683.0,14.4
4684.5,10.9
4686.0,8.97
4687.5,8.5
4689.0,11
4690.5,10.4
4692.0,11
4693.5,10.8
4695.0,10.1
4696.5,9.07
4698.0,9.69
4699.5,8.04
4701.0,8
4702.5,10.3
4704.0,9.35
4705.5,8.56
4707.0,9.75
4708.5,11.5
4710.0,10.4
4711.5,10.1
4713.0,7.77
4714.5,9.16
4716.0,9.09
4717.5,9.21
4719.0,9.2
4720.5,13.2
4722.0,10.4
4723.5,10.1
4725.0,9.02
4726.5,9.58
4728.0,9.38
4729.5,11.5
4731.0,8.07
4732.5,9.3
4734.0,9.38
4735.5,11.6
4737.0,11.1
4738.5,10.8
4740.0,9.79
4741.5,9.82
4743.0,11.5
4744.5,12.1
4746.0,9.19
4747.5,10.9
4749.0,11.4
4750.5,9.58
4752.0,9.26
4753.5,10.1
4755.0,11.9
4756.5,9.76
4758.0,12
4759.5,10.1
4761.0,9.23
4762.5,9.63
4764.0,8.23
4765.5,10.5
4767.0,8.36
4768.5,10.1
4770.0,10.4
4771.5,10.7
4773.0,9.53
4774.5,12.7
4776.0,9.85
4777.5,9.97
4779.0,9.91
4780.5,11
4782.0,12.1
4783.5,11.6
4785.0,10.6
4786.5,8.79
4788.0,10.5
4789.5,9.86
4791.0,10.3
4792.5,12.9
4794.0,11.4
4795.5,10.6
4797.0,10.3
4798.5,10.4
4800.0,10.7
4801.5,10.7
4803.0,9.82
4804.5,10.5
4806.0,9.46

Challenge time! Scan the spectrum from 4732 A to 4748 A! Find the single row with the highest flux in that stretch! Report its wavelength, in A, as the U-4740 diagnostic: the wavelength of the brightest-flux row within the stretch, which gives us 4744.5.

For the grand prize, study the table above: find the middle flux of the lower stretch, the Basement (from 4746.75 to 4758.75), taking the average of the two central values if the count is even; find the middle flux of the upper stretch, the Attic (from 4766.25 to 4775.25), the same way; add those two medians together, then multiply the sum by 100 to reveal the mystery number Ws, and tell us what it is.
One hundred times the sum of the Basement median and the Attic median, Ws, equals 2075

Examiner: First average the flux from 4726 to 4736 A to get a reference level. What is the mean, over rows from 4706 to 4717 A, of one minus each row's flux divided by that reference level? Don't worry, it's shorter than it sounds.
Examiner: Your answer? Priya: 0.015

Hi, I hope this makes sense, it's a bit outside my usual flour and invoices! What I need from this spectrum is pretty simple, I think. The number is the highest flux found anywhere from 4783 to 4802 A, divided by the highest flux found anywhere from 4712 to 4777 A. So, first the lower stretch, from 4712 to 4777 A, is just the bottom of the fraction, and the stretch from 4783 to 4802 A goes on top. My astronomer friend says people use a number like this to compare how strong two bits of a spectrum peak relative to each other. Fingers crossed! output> 0.98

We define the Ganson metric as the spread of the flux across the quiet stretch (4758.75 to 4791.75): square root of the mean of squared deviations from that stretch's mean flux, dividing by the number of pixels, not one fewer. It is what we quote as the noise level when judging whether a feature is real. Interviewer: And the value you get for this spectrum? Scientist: 1.1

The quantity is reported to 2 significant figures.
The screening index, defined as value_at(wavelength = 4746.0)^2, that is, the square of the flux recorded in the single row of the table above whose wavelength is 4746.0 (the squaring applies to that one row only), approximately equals 84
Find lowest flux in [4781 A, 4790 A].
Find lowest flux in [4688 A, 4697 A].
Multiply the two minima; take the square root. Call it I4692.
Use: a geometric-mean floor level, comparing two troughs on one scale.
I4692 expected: 8.9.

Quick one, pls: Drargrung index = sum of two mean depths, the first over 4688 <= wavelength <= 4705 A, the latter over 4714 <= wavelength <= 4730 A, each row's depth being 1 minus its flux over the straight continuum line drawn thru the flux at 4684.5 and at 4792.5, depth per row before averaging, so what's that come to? 0.26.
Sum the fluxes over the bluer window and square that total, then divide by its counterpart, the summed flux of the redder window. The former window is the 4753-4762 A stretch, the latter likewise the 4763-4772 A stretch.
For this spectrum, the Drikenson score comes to 68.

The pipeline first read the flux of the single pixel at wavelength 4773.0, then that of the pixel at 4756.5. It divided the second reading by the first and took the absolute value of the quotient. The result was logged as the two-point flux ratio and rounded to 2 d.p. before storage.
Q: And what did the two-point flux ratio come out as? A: 1.02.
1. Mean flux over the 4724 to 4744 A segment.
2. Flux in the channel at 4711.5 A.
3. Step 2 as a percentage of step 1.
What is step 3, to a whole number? 100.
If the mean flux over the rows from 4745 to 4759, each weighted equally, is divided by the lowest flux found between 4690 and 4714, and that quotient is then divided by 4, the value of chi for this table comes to 0.34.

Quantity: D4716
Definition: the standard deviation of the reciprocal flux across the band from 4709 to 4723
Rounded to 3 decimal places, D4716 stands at 0.014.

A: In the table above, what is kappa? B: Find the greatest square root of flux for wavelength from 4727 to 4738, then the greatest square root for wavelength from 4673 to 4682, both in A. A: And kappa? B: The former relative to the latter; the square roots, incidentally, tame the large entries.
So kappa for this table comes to 0.94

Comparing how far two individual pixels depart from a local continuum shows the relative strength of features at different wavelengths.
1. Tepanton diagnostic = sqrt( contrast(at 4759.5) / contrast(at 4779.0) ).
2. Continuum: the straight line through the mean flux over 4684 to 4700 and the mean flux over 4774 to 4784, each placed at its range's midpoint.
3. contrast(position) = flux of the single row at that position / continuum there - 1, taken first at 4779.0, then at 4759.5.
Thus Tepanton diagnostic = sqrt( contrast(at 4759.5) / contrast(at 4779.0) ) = 0.78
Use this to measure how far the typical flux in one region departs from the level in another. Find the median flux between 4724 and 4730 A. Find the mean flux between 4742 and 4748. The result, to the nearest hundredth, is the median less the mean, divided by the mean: -0.13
